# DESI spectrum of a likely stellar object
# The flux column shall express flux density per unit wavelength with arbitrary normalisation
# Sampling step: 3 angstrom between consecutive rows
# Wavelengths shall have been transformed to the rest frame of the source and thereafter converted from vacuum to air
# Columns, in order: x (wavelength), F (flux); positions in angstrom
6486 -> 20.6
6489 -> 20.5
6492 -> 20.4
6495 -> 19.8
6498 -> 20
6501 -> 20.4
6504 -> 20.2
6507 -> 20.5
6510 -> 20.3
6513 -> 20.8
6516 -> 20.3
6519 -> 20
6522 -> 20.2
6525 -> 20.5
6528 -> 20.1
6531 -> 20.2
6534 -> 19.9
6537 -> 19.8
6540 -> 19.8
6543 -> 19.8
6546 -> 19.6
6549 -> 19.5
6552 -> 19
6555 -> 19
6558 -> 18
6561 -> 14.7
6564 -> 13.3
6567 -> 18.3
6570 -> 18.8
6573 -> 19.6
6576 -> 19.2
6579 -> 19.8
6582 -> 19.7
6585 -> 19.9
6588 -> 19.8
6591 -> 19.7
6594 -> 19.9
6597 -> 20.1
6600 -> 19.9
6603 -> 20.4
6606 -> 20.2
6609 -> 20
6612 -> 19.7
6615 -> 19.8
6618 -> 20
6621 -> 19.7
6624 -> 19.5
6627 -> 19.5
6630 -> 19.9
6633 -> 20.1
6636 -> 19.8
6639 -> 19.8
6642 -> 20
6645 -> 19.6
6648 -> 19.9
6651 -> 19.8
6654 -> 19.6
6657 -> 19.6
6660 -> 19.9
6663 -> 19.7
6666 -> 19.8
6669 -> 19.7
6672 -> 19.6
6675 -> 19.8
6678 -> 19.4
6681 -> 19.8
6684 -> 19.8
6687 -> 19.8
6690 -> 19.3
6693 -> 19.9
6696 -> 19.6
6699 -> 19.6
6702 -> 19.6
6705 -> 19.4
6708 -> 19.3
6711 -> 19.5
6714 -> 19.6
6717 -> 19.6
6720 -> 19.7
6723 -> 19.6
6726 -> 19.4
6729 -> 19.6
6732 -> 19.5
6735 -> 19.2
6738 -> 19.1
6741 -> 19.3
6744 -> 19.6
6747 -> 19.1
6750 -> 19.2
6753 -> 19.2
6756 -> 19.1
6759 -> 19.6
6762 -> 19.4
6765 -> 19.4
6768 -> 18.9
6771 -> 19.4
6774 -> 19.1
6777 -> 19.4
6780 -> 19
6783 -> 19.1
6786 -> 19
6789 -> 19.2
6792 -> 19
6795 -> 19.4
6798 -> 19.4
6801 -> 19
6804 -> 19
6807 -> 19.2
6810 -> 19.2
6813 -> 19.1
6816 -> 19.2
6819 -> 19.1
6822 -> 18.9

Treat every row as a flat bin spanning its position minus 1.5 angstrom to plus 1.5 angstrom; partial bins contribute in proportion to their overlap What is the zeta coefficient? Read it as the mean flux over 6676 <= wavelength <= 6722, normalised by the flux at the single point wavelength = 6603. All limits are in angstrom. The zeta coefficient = 0.96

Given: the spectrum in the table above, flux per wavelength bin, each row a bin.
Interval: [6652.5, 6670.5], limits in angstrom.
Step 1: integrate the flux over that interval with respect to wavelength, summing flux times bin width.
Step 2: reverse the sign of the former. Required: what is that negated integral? -355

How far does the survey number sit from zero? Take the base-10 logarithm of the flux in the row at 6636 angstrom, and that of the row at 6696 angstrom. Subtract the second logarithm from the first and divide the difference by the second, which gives 0.0034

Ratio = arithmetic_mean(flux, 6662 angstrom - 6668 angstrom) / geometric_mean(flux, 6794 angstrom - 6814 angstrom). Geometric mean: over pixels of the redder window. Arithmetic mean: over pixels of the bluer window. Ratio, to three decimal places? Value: 1.029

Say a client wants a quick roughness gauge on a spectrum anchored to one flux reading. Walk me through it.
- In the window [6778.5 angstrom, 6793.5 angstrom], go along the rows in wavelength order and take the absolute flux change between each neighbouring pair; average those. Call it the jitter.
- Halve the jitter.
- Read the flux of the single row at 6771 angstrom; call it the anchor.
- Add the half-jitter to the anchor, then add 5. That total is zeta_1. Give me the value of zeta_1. 24.5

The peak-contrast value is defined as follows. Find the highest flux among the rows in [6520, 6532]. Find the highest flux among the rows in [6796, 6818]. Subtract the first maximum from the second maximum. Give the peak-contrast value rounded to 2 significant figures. -1.1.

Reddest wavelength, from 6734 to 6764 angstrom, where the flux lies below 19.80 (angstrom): 6762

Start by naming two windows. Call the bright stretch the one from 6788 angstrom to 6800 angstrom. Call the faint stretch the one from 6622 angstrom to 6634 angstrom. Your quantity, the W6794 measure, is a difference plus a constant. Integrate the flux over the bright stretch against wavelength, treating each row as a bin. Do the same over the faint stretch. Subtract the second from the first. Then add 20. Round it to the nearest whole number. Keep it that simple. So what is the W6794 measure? 14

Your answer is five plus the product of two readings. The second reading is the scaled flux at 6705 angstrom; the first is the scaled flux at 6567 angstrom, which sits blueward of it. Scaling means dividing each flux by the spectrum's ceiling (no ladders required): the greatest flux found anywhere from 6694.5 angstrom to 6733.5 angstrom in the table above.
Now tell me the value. 5.91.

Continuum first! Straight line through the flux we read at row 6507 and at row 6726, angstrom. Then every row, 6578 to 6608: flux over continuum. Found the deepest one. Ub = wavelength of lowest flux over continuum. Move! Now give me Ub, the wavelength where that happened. 6582 angstrom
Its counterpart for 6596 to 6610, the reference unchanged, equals 6600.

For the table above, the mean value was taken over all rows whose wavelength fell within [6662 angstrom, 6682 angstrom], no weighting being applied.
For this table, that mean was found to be 19.7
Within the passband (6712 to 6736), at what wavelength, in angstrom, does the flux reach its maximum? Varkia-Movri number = 6720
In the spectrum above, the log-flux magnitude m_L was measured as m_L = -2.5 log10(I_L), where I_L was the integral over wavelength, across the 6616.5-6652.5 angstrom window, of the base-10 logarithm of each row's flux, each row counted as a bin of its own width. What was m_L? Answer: -4.17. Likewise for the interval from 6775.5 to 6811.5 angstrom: -4.16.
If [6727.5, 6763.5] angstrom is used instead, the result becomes -4.16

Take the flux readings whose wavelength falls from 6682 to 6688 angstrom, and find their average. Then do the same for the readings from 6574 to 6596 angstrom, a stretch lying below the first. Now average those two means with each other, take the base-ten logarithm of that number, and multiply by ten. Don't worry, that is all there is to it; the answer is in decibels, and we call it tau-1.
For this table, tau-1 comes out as 13.0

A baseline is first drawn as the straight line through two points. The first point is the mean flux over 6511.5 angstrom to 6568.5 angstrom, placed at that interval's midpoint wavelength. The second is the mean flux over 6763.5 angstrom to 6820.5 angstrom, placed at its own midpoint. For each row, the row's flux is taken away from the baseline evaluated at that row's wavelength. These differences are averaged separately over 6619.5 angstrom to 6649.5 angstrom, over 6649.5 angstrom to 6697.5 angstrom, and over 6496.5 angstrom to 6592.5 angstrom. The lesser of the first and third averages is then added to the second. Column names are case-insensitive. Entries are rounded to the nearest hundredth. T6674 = -1.22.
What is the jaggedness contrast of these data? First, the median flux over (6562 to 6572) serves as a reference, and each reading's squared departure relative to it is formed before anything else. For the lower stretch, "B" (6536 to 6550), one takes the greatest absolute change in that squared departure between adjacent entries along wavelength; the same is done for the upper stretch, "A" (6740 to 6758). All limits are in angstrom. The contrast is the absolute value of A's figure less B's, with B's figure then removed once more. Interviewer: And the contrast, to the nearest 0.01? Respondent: -0.07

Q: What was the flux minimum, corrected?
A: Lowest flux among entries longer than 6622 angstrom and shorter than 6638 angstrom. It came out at 19.5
